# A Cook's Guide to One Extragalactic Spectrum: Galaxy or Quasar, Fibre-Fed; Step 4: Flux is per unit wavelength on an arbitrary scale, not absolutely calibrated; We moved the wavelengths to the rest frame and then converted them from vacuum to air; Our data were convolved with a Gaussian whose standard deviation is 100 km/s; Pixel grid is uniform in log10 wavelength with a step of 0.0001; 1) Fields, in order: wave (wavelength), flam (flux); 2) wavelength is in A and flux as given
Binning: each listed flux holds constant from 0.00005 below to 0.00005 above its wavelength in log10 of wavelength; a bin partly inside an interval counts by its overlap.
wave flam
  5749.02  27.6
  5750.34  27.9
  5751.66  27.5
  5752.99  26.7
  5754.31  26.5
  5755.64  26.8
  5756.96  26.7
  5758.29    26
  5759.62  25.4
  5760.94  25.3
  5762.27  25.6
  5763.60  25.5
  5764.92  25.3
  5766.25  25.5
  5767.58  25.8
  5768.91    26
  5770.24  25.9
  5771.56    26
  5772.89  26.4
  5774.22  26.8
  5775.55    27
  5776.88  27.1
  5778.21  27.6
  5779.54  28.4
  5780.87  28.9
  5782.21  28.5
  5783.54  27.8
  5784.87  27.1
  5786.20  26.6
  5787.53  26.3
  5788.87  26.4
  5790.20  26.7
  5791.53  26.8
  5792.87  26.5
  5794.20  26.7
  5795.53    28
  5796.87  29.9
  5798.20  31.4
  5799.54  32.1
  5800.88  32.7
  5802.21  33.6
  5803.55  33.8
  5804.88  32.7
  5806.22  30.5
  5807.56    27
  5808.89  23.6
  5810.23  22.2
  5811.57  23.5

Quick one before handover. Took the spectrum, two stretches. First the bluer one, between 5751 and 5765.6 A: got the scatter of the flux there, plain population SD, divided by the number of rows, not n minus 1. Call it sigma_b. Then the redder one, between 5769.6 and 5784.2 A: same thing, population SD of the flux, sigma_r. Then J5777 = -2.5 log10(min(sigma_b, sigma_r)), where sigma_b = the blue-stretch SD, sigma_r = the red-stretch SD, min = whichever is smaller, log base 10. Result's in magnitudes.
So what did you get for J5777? 0.36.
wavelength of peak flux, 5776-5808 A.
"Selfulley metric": 5803.55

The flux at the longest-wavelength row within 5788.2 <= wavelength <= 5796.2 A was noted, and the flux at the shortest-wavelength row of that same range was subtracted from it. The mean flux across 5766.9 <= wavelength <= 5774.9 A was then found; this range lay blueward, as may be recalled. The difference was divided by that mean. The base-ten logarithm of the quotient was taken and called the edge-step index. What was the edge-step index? -1.21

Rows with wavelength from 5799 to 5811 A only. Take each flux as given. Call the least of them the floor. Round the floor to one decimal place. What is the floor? 22.2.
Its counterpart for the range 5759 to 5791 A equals 25.3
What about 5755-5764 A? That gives 25.3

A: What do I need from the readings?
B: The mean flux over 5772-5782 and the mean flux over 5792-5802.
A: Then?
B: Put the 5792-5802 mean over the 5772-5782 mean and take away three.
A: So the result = -1.92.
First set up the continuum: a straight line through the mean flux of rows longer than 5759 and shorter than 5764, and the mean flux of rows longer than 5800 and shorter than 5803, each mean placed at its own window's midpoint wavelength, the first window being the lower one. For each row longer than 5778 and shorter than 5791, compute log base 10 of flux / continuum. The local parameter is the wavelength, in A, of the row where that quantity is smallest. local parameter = 5788.87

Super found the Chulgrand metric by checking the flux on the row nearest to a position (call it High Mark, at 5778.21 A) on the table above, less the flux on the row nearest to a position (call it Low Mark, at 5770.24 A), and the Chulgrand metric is 1.7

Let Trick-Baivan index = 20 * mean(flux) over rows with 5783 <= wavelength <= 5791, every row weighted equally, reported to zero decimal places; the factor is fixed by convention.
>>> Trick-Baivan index 536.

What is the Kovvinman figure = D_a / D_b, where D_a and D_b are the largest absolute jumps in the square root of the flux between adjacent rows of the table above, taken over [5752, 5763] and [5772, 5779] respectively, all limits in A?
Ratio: 1.4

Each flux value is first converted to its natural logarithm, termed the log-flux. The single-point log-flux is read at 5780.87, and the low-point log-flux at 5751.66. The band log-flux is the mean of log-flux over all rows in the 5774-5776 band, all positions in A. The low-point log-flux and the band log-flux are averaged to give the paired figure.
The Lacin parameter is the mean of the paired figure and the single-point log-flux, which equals 3.33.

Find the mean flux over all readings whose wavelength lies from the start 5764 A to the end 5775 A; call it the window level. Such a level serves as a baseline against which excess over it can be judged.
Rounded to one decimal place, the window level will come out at 26.0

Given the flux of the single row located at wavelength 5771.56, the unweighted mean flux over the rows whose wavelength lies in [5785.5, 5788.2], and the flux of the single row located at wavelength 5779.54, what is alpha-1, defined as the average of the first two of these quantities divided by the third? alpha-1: 0.92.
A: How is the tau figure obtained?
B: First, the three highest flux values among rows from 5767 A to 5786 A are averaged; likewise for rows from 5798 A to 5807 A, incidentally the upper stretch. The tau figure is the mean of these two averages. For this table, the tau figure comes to 31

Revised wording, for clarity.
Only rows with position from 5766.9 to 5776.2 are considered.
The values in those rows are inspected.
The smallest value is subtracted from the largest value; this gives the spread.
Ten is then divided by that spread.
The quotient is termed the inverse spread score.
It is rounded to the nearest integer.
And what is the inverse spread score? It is 8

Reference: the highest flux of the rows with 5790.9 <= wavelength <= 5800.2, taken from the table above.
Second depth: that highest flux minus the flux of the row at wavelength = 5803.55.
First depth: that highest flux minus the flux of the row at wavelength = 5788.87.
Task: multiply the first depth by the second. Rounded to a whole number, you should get -10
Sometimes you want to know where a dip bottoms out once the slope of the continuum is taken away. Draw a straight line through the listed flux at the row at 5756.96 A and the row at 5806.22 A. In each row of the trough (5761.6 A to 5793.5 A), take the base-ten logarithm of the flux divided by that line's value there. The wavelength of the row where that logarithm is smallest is 5792.87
